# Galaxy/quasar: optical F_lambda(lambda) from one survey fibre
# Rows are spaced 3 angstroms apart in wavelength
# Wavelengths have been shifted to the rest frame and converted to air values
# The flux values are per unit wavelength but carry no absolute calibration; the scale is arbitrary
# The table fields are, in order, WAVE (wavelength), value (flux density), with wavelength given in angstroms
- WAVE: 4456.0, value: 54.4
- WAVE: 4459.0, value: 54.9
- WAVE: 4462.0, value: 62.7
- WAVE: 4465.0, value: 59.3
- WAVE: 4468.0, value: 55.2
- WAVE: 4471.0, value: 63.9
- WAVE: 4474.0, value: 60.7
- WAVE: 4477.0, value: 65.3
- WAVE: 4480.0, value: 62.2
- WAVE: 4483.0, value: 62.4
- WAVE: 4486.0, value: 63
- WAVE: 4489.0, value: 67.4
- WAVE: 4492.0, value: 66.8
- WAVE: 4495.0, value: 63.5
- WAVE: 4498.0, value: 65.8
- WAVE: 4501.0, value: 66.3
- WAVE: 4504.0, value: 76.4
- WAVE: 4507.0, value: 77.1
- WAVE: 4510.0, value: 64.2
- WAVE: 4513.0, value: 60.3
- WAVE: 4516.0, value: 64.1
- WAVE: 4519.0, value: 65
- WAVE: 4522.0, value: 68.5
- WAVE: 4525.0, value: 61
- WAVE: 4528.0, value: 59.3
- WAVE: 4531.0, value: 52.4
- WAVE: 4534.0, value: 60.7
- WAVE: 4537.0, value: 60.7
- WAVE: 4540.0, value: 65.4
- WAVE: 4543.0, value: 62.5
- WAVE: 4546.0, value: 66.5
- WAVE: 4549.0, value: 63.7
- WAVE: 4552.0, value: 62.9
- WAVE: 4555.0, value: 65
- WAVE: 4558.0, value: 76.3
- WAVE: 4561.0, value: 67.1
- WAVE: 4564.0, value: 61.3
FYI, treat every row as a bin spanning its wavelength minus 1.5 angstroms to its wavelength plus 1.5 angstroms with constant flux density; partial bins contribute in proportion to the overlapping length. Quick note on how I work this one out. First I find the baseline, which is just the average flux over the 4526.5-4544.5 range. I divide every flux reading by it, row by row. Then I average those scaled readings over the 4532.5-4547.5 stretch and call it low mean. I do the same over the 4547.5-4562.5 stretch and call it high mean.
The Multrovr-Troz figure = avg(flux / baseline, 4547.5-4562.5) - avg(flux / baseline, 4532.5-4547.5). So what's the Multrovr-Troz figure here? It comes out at 0.064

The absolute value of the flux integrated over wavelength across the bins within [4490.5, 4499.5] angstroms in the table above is 588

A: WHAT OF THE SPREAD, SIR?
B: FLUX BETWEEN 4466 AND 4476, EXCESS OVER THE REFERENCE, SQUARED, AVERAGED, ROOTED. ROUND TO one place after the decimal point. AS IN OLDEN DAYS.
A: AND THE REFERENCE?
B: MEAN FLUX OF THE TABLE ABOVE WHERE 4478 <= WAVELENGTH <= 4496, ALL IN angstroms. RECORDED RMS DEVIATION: 5.6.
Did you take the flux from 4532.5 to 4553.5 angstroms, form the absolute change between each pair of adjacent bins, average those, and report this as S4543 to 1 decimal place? 2.5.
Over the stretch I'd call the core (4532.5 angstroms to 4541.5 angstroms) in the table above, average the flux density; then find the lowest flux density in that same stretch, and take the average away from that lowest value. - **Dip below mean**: -2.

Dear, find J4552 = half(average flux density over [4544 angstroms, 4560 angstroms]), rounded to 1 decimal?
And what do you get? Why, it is 33.4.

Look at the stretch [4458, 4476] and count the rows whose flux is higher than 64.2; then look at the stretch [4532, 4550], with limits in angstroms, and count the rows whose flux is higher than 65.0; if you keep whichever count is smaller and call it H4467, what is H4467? 0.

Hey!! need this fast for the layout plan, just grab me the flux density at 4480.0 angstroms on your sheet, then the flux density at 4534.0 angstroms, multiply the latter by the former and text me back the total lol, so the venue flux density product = 3776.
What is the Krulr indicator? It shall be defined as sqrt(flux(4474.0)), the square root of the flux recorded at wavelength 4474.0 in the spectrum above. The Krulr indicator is 7.8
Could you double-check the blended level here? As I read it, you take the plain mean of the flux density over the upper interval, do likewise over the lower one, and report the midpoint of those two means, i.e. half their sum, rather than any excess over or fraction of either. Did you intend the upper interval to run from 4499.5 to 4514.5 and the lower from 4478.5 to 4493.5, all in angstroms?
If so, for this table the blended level 66.6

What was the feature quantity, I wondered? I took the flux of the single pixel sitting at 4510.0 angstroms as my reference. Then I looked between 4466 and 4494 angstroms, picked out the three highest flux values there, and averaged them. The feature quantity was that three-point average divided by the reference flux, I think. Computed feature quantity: 1.04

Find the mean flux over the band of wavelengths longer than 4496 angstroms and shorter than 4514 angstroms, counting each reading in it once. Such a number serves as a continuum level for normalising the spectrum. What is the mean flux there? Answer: 68.4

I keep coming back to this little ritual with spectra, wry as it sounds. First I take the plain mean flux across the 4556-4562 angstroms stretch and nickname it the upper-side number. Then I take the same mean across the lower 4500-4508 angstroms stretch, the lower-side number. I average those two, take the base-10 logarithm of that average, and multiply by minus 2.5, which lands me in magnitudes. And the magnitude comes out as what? -4.65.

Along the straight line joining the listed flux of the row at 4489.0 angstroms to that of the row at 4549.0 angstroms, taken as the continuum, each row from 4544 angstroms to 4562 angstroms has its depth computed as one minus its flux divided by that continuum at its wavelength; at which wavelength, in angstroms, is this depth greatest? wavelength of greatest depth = 4552.0 angstroms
